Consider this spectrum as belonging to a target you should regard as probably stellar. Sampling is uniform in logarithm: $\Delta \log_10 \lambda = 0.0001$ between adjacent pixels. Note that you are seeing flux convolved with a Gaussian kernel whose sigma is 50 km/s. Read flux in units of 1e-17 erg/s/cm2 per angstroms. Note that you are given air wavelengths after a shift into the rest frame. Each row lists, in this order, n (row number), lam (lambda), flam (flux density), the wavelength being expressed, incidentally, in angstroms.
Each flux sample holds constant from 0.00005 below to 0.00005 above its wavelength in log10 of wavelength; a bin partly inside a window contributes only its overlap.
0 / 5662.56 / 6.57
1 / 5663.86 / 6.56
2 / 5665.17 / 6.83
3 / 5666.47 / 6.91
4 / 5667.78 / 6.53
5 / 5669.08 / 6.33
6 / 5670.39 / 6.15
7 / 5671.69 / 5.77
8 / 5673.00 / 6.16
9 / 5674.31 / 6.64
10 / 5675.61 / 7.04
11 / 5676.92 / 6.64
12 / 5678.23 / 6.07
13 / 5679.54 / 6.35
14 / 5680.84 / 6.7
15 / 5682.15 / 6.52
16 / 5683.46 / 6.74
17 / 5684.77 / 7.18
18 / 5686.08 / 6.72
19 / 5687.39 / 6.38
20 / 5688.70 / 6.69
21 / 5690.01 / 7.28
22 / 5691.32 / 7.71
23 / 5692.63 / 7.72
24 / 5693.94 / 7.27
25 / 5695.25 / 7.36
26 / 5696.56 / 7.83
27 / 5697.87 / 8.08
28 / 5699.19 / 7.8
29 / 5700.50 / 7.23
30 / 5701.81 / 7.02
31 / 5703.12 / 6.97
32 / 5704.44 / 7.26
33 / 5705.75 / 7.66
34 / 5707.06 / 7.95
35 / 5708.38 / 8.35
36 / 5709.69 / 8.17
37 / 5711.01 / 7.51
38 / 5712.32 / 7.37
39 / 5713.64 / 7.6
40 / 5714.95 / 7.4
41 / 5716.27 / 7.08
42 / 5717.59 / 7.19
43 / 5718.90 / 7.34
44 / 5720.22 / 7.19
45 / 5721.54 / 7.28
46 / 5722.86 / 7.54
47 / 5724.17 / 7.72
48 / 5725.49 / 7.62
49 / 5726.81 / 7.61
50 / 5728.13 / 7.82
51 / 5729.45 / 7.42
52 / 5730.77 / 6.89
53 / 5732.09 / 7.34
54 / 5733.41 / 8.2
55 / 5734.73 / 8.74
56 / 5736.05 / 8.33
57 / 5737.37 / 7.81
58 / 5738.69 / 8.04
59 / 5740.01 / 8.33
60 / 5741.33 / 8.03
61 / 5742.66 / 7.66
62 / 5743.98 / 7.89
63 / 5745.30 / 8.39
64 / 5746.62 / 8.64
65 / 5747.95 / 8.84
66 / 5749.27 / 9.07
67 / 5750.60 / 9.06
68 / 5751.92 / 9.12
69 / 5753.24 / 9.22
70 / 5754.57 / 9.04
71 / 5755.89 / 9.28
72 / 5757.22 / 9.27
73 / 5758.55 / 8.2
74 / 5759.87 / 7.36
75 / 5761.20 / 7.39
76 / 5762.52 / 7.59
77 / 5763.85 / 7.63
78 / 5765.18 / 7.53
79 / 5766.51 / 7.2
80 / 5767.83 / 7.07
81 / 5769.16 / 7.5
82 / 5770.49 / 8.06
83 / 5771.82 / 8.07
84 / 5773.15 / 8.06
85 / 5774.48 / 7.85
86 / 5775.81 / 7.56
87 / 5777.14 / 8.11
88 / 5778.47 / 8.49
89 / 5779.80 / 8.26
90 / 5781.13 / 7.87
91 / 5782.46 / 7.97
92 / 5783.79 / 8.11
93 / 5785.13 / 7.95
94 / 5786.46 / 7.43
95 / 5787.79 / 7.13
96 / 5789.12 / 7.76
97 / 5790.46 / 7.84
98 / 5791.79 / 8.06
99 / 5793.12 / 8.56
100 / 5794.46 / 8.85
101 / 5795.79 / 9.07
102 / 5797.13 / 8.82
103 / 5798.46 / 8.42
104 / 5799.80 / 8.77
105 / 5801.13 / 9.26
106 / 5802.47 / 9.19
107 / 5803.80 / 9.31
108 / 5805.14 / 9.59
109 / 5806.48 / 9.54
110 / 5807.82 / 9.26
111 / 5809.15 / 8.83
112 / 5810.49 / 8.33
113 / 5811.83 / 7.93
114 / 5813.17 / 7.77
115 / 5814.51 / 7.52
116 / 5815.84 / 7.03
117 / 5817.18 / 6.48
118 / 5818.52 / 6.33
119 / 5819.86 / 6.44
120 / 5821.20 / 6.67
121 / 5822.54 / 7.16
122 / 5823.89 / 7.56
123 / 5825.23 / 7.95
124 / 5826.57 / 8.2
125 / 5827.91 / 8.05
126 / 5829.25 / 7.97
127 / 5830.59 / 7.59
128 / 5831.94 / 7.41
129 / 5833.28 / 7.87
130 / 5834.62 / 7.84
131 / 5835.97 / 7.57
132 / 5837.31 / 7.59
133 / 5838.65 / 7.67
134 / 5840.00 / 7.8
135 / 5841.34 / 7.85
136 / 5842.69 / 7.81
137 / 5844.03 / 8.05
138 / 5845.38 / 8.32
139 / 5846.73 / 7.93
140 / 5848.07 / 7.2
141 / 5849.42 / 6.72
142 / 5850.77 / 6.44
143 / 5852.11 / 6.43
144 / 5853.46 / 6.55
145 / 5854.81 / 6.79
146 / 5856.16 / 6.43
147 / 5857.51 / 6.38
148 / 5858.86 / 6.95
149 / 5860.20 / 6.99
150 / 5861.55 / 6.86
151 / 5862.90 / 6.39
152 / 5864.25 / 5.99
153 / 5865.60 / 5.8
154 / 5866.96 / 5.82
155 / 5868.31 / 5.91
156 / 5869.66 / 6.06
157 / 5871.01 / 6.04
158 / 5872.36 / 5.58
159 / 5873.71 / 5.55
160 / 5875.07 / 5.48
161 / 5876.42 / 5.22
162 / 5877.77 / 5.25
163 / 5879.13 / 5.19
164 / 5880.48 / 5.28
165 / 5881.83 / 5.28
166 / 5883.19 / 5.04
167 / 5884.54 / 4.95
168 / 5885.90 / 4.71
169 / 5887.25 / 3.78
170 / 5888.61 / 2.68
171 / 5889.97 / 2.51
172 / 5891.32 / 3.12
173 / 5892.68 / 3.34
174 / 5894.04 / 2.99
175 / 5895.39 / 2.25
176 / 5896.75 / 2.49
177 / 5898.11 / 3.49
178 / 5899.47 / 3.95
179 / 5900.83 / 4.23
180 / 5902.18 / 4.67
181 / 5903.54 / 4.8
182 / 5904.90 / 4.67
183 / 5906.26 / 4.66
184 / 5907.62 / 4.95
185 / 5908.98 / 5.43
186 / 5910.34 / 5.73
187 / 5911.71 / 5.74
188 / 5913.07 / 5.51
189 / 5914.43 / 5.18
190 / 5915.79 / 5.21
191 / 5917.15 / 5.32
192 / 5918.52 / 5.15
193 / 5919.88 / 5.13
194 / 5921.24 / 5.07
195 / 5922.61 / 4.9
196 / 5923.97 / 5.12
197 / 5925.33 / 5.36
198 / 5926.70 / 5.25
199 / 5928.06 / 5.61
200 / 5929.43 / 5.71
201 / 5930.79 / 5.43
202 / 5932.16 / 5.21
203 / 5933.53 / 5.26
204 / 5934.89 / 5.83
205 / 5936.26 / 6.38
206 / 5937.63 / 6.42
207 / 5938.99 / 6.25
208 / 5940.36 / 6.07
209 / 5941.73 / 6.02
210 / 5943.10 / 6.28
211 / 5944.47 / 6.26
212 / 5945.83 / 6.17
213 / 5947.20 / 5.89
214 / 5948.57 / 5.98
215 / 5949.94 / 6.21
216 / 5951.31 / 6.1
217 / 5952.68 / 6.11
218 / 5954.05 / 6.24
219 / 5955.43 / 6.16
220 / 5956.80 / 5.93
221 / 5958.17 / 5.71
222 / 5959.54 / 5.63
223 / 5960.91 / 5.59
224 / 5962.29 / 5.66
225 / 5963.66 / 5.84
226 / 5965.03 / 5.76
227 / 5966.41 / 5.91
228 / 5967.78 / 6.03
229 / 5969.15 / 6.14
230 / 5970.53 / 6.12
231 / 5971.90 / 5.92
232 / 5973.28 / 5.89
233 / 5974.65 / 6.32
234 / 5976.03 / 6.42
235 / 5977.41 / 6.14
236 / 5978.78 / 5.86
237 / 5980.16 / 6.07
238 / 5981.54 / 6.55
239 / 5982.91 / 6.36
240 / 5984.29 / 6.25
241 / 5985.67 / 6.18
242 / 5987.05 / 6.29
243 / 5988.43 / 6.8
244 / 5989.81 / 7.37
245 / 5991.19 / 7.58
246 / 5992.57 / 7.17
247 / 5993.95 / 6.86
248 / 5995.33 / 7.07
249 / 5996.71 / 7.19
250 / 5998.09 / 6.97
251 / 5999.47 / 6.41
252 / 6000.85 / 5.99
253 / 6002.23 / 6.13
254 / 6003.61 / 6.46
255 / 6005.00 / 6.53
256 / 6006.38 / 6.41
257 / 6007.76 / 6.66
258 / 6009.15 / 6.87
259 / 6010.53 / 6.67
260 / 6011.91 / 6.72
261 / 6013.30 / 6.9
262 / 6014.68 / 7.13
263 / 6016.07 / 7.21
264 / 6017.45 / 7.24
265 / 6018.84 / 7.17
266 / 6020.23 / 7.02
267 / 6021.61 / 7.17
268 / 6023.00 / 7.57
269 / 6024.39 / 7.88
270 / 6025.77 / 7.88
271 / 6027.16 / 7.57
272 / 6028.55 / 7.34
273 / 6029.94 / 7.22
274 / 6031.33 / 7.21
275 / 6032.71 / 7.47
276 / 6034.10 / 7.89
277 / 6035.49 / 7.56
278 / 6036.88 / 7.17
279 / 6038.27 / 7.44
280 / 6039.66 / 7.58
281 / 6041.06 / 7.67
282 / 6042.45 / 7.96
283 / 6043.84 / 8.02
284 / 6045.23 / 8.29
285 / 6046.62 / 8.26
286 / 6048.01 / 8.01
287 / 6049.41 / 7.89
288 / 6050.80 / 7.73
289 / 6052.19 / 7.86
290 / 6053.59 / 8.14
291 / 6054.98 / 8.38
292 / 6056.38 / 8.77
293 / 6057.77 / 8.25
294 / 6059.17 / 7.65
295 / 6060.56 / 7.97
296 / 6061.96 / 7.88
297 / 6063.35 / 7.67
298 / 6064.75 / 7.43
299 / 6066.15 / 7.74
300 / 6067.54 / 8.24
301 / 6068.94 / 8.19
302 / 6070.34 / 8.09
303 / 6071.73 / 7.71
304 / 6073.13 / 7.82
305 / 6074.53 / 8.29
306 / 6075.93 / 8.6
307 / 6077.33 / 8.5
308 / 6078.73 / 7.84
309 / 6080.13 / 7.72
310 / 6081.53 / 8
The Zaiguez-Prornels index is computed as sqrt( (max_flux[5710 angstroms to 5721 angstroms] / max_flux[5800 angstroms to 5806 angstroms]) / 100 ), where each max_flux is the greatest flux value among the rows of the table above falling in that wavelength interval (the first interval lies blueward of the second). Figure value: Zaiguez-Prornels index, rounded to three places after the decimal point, 0.089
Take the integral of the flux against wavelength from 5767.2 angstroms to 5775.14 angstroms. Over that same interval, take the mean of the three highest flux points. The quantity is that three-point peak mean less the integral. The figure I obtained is -54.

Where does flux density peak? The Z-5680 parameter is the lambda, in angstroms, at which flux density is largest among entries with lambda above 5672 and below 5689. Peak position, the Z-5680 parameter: 5684.77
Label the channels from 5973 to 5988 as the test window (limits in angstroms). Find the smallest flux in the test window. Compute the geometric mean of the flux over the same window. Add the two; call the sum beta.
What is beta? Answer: 12.1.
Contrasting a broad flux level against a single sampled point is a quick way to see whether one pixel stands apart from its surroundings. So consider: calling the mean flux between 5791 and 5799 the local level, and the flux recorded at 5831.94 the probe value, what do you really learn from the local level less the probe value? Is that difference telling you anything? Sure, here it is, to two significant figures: 1.2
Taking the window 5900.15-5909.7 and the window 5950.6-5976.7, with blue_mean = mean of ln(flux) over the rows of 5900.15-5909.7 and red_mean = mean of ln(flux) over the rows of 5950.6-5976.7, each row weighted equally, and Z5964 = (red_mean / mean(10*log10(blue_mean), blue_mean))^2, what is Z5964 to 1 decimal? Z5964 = 1.0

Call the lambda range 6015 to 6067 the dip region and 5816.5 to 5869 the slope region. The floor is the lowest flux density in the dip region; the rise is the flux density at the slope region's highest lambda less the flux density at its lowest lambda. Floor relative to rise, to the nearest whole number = -12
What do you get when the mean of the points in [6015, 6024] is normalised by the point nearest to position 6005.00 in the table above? 1.11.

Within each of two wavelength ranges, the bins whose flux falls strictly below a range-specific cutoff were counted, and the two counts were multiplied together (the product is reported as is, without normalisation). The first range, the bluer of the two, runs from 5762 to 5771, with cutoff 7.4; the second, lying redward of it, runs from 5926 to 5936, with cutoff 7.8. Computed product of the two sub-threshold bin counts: 14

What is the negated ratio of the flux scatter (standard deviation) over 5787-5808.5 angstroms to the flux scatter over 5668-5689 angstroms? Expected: -1.9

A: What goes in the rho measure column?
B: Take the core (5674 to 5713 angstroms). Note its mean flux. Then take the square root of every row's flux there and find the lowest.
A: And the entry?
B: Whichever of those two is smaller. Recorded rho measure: 2.46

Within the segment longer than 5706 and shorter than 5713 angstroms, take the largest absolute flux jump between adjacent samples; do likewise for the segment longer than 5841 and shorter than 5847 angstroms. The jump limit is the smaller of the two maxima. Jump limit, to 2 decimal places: 0.39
